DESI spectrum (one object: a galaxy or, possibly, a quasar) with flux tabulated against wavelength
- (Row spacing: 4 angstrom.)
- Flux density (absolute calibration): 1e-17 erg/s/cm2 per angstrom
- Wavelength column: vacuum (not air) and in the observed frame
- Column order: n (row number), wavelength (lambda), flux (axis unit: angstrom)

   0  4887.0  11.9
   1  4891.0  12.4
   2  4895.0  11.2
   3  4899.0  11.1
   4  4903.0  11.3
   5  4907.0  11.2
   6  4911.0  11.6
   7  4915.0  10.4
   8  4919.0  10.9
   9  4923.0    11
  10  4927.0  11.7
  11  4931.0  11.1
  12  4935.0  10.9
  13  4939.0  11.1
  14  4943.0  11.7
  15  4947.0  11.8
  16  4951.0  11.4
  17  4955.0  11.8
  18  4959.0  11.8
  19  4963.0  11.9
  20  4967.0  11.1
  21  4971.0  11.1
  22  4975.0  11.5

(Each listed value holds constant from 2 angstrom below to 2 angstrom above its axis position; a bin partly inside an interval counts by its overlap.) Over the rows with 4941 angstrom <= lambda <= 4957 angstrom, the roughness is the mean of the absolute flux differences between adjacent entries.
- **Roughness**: 0.30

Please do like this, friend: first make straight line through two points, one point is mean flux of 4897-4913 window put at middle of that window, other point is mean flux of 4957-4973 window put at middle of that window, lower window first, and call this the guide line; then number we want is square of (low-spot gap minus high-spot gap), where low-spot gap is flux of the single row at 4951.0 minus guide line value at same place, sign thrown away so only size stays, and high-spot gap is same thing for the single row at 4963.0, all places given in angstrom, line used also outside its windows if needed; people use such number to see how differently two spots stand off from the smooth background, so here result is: 0.16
